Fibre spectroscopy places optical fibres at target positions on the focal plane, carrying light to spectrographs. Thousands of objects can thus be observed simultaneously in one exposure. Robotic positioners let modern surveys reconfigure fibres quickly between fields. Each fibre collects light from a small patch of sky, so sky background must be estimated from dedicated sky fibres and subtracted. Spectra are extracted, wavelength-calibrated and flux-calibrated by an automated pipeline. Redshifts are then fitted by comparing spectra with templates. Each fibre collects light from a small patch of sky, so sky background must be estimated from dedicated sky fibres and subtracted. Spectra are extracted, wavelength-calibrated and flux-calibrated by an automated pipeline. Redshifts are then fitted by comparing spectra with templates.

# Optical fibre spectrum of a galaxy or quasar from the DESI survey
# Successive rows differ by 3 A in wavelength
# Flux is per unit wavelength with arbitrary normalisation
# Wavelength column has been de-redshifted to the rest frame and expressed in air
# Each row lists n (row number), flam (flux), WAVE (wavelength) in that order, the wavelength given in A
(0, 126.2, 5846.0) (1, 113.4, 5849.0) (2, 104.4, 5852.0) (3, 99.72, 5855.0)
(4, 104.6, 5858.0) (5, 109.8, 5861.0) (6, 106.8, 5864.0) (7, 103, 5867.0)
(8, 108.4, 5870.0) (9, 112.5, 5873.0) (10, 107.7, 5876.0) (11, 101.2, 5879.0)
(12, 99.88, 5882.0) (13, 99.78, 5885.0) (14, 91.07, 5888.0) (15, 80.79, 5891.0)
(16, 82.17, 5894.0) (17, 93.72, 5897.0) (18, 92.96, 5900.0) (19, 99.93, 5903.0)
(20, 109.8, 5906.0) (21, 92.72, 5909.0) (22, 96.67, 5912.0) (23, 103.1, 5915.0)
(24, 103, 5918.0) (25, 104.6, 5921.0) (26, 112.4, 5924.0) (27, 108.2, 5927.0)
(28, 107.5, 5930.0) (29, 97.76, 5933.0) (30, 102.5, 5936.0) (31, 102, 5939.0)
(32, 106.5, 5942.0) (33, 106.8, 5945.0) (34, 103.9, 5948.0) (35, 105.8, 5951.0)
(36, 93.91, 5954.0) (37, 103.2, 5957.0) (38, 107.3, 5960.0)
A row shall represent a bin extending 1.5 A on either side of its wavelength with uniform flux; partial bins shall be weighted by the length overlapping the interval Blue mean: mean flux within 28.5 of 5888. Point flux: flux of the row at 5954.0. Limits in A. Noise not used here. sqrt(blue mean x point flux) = 96.7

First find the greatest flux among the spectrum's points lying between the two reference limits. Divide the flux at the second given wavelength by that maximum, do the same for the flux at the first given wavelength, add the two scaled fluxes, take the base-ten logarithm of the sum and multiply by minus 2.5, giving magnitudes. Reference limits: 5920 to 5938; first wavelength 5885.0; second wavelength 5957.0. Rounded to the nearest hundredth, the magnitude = -0.64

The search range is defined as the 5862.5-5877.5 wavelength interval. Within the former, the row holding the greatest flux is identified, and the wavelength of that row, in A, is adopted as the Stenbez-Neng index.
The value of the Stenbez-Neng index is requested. 5873.0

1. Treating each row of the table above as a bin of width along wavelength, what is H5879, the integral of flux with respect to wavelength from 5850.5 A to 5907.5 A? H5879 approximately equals 5725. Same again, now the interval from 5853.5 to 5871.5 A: 1897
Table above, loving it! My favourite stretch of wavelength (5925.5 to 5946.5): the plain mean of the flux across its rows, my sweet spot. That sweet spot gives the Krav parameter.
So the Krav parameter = 104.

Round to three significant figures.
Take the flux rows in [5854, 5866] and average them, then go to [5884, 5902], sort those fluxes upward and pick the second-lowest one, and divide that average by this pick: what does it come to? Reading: 1.28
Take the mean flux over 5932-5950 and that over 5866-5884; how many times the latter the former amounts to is 0.98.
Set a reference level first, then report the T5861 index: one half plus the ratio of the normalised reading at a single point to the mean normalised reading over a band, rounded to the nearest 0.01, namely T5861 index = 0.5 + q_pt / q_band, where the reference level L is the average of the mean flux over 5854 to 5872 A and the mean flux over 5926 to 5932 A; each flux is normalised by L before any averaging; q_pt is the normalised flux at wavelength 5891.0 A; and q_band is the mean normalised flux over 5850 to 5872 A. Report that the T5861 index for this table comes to 1.27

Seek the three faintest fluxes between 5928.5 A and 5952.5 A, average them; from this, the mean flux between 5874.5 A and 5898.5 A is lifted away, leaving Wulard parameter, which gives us 6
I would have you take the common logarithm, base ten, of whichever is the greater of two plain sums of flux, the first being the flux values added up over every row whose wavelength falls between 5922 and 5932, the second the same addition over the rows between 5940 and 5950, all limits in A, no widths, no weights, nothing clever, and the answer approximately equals 2.52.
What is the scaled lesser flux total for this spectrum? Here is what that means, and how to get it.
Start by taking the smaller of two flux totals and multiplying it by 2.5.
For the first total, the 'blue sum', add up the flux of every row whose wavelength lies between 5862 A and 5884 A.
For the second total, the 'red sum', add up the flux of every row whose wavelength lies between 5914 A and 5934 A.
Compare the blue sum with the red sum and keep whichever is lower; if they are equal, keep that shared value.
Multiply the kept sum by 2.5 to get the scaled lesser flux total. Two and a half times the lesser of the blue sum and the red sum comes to 1841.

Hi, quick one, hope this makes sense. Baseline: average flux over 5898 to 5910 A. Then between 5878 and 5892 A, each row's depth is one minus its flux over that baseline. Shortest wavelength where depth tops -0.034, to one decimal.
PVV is 5879.0 A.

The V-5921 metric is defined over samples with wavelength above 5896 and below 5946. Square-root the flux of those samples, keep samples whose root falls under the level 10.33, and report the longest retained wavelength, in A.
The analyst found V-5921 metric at 5942.0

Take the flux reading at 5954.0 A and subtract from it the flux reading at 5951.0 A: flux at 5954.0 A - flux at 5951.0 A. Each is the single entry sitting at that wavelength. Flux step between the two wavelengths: -12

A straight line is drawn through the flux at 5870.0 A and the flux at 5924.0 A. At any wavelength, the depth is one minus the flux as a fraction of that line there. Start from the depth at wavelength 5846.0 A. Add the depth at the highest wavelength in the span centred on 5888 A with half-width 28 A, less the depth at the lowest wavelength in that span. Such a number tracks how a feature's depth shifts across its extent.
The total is -0.087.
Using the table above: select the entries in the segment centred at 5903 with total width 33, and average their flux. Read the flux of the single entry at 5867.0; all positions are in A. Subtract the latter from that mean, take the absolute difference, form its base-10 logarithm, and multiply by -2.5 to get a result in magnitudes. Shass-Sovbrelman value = -2.2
